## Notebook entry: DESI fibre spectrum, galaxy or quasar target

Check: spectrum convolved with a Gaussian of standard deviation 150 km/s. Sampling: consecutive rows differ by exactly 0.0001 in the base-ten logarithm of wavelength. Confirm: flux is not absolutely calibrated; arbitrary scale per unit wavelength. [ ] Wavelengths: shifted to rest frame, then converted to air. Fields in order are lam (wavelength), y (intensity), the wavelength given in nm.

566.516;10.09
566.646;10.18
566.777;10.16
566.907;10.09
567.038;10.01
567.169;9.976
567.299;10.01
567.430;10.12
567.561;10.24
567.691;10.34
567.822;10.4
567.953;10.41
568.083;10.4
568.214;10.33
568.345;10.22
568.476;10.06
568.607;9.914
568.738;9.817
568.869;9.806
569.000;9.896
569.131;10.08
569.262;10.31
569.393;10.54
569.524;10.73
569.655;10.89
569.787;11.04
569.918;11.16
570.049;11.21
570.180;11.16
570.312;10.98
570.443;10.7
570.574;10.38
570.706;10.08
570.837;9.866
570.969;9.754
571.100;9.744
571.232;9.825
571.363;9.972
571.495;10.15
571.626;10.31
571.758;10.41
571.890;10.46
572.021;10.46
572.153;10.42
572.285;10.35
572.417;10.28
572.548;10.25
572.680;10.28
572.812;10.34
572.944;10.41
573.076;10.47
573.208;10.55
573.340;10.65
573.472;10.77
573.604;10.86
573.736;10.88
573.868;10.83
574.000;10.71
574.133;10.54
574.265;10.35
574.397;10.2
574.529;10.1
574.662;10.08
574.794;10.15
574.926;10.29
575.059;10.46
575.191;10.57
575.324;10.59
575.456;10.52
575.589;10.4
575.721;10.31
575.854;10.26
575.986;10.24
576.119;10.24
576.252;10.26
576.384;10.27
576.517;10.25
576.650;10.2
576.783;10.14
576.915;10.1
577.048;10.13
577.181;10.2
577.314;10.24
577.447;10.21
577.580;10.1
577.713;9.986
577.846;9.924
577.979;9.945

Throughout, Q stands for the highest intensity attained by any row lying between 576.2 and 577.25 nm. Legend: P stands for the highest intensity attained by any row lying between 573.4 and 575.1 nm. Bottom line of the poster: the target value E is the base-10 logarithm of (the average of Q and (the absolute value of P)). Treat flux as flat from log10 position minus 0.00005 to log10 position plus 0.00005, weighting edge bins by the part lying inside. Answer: 1.02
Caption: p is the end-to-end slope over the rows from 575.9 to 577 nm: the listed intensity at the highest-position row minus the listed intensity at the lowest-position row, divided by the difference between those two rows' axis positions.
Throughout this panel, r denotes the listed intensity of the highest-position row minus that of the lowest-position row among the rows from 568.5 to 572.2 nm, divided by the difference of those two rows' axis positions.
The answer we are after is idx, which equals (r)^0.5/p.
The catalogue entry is -3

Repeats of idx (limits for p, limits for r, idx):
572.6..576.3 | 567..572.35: -45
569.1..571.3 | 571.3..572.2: -6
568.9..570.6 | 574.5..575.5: 2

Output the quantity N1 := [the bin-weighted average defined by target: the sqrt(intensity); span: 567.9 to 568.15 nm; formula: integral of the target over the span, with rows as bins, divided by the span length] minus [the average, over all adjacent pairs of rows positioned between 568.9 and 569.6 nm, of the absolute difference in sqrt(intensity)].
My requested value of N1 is 3.20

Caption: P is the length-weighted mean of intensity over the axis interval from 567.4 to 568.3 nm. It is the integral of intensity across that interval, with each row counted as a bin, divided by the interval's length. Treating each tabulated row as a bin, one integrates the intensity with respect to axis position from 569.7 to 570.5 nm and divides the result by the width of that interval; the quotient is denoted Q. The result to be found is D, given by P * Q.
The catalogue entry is 114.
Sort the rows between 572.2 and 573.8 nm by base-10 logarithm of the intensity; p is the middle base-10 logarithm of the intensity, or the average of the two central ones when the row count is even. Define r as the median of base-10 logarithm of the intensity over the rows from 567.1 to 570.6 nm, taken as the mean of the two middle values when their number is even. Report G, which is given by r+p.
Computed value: 2.03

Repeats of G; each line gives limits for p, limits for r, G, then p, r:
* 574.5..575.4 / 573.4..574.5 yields 2.04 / 1.01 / 1.03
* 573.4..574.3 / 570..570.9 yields 2.06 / 1.03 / 1.03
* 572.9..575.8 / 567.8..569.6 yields 2.03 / 1.02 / 1.01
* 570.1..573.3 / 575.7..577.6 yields 2.03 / 1.01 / 1.01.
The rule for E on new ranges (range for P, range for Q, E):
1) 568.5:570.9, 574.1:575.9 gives 1.04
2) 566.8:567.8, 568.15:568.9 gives 1.01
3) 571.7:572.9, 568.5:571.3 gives 1.03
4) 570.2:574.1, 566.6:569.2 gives 1.03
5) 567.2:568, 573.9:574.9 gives 1.02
